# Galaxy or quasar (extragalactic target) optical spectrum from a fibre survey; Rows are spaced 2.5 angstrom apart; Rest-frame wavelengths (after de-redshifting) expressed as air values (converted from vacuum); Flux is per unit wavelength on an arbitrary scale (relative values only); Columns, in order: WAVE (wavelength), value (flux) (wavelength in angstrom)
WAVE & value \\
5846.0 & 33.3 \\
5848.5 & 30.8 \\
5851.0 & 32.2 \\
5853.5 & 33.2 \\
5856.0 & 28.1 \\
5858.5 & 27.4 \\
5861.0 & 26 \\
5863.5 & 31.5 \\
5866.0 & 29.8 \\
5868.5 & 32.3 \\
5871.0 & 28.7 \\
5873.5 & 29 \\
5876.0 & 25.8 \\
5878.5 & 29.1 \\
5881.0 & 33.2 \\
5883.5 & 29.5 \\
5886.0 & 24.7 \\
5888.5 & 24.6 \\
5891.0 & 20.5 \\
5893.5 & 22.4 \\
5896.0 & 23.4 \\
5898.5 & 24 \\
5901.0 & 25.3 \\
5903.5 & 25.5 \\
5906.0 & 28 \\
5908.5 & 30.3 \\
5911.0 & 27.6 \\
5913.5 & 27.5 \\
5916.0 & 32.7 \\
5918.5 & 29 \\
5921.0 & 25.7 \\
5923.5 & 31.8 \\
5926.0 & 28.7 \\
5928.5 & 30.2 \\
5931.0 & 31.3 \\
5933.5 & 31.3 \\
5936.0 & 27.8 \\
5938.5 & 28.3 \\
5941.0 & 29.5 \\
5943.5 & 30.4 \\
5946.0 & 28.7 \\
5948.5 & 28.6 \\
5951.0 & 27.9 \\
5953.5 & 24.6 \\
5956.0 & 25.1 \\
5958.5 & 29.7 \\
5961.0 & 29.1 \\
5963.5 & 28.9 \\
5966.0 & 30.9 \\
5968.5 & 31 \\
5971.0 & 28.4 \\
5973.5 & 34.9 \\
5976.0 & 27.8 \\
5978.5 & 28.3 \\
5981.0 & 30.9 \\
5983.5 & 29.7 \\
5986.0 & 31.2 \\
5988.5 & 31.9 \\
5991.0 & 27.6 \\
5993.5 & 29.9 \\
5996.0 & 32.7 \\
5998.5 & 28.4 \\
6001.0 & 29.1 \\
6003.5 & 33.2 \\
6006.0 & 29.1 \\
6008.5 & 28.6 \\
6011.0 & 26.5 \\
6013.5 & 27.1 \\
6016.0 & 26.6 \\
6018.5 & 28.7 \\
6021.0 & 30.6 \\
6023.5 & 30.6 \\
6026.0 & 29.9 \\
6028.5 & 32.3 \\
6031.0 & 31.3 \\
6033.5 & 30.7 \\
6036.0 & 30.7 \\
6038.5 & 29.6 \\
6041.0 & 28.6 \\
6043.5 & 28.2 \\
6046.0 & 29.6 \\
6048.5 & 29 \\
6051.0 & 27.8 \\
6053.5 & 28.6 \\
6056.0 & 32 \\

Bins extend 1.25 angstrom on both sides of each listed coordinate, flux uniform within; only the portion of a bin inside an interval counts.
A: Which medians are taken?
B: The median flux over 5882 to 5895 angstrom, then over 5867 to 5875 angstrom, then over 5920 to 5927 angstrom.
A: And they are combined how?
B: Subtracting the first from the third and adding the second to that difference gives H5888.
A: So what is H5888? 33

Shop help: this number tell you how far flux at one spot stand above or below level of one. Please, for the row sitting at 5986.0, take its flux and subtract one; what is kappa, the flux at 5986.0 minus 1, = 30.2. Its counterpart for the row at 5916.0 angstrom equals 31.7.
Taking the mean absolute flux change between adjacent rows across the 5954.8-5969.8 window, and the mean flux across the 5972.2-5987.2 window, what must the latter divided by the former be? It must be 20.3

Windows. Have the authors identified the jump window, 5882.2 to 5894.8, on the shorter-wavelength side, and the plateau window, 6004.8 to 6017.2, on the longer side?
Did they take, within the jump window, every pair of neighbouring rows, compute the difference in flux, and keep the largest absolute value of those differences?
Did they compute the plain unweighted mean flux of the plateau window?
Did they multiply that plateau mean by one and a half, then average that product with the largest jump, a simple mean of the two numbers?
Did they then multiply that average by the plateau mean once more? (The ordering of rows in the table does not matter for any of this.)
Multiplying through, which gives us 637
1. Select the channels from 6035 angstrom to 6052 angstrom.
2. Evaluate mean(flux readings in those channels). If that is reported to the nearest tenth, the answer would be 29.1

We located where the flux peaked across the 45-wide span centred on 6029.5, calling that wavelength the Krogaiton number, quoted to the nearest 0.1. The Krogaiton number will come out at 6028.5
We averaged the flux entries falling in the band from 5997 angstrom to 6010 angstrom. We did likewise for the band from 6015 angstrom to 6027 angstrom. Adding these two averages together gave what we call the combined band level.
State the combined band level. 59.0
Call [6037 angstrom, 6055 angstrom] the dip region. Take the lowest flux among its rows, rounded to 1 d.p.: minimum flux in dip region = 27.8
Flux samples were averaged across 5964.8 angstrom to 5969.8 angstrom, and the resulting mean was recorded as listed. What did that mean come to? 30.9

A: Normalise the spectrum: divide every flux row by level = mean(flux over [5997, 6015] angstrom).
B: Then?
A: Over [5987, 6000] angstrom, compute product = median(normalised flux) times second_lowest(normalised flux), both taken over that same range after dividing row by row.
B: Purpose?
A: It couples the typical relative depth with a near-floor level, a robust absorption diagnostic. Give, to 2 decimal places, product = 1.02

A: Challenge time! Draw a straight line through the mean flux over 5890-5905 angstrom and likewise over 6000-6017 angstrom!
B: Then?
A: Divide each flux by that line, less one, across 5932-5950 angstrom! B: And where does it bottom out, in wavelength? 5936.0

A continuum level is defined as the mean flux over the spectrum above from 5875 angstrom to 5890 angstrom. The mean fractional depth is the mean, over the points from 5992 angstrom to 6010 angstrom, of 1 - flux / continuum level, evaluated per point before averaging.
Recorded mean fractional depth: -0.084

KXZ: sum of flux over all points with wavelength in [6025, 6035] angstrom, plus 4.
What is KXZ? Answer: 128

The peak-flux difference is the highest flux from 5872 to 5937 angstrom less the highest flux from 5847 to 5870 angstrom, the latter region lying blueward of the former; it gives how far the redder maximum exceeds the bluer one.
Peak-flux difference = 0.0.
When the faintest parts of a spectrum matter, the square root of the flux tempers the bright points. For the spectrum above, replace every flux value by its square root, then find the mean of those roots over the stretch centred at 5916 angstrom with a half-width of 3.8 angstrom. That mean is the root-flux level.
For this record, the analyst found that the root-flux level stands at 5.45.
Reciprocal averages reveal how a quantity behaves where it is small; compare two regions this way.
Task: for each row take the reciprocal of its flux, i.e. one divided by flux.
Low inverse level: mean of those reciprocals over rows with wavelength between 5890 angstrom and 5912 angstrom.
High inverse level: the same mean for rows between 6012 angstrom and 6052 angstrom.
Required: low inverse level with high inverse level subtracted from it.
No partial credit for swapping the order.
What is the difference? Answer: 0.0061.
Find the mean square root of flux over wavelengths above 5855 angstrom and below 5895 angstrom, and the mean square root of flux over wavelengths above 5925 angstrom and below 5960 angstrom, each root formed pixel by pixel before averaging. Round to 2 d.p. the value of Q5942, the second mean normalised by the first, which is 1.02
